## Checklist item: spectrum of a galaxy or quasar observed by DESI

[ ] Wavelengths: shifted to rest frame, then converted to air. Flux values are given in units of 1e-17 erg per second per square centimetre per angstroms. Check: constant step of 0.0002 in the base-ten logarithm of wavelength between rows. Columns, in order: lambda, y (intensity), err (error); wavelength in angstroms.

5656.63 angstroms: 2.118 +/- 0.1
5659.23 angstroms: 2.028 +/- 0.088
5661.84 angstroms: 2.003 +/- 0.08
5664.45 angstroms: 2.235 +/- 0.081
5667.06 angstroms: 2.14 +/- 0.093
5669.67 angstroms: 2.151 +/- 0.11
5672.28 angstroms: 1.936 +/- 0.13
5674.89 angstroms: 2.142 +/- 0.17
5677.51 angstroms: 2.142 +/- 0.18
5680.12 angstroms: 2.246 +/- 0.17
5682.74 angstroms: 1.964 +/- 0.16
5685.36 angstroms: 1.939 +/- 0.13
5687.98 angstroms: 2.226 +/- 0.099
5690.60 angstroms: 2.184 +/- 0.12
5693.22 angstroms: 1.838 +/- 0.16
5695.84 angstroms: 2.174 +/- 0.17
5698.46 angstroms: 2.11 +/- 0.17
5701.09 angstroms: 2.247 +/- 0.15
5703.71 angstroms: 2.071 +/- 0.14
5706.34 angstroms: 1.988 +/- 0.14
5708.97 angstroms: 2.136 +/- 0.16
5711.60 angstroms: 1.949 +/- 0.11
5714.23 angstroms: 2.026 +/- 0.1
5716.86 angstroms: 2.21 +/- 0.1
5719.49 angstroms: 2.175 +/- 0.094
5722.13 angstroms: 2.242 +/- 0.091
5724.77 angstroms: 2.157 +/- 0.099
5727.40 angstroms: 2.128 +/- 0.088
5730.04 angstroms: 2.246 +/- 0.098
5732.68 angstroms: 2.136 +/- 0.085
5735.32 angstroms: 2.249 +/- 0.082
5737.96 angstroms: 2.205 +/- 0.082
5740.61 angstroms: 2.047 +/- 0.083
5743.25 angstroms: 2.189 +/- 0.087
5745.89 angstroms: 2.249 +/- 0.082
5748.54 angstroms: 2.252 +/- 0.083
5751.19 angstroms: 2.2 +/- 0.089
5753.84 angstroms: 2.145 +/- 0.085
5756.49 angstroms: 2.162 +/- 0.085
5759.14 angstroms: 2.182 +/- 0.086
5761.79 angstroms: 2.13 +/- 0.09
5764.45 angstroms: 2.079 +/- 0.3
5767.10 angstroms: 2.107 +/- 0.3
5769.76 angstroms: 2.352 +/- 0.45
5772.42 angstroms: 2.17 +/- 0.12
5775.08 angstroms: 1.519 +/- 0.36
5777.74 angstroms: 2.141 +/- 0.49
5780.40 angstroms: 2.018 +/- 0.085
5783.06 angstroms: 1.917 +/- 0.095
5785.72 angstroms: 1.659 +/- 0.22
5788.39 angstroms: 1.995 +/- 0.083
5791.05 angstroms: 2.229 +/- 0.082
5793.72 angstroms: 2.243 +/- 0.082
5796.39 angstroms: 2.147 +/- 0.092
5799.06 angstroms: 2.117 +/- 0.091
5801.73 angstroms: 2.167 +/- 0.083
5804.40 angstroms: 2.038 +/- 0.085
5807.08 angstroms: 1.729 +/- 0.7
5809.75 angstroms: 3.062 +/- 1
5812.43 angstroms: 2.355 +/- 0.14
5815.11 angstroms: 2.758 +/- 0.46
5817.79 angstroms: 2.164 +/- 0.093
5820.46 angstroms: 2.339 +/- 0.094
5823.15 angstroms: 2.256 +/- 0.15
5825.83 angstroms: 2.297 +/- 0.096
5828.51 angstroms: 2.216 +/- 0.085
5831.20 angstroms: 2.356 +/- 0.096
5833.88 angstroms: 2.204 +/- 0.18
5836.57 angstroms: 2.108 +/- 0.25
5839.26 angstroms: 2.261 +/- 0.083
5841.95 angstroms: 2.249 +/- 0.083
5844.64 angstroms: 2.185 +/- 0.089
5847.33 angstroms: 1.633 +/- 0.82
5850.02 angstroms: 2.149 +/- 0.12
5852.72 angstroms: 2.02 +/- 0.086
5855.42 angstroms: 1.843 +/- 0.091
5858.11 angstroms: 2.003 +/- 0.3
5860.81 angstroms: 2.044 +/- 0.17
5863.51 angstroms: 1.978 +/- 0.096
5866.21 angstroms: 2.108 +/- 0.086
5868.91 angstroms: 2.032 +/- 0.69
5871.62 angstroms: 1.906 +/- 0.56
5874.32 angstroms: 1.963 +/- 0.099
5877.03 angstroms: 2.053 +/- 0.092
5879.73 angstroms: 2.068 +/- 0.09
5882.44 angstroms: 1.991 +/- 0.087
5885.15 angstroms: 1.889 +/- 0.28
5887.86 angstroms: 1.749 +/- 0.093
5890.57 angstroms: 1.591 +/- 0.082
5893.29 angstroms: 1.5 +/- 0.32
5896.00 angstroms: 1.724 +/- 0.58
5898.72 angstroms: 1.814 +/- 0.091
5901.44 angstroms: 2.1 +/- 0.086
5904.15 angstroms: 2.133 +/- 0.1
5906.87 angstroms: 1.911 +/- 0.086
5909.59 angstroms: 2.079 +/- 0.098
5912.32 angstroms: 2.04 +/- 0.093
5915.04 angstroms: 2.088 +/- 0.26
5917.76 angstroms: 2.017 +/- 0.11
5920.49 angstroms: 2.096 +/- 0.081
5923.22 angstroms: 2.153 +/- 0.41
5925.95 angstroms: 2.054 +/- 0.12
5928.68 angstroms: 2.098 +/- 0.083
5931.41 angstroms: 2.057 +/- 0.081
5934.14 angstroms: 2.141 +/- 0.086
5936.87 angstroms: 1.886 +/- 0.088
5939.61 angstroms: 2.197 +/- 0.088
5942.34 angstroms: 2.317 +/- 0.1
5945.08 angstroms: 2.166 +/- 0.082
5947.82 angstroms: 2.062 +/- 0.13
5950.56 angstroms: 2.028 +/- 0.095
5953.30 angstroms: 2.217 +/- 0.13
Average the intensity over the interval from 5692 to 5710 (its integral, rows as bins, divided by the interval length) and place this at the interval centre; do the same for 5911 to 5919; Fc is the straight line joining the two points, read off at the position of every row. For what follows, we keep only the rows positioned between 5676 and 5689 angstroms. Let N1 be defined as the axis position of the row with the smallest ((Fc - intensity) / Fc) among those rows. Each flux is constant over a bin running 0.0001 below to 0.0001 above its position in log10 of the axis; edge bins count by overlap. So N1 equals 5680.12 angstroms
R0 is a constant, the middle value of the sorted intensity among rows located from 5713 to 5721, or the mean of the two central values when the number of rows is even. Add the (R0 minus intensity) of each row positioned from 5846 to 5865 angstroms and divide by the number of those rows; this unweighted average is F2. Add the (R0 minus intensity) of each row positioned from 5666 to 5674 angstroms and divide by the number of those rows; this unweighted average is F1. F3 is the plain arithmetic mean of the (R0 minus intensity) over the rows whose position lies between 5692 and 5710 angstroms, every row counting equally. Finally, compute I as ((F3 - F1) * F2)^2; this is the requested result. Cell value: 0.0000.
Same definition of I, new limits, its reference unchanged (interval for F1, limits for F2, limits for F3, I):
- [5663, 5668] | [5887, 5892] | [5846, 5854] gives 0.0164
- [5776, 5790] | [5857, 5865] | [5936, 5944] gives 0.0010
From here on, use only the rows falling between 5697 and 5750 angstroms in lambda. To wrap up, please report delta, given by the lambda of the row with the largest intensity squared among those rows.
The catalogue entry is 5748.54 angstroms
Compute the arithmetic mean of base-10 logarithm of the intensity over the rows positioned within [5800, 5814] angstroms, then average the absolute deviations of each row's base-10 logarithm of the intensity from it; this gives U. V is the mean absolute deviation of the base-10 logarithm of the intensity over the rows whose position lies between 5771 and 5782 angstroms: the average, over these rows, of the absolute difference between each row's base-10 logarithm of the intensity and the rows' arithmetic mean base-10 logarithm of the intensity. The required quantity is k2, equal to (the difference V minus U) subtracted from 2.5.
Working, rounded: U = 0.065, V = 0.0534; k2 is 2.51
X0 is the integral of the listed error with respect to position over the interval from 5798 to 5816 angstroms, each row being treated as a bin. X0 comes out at 6.6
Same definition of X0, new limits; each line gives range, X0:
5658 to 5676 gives 1.9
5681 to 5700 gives 2.8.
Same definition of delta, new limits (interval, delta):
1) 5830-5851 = 5831.20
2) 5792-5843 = 5809.75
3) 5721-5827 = 5809.75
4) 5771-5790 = 5772.42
